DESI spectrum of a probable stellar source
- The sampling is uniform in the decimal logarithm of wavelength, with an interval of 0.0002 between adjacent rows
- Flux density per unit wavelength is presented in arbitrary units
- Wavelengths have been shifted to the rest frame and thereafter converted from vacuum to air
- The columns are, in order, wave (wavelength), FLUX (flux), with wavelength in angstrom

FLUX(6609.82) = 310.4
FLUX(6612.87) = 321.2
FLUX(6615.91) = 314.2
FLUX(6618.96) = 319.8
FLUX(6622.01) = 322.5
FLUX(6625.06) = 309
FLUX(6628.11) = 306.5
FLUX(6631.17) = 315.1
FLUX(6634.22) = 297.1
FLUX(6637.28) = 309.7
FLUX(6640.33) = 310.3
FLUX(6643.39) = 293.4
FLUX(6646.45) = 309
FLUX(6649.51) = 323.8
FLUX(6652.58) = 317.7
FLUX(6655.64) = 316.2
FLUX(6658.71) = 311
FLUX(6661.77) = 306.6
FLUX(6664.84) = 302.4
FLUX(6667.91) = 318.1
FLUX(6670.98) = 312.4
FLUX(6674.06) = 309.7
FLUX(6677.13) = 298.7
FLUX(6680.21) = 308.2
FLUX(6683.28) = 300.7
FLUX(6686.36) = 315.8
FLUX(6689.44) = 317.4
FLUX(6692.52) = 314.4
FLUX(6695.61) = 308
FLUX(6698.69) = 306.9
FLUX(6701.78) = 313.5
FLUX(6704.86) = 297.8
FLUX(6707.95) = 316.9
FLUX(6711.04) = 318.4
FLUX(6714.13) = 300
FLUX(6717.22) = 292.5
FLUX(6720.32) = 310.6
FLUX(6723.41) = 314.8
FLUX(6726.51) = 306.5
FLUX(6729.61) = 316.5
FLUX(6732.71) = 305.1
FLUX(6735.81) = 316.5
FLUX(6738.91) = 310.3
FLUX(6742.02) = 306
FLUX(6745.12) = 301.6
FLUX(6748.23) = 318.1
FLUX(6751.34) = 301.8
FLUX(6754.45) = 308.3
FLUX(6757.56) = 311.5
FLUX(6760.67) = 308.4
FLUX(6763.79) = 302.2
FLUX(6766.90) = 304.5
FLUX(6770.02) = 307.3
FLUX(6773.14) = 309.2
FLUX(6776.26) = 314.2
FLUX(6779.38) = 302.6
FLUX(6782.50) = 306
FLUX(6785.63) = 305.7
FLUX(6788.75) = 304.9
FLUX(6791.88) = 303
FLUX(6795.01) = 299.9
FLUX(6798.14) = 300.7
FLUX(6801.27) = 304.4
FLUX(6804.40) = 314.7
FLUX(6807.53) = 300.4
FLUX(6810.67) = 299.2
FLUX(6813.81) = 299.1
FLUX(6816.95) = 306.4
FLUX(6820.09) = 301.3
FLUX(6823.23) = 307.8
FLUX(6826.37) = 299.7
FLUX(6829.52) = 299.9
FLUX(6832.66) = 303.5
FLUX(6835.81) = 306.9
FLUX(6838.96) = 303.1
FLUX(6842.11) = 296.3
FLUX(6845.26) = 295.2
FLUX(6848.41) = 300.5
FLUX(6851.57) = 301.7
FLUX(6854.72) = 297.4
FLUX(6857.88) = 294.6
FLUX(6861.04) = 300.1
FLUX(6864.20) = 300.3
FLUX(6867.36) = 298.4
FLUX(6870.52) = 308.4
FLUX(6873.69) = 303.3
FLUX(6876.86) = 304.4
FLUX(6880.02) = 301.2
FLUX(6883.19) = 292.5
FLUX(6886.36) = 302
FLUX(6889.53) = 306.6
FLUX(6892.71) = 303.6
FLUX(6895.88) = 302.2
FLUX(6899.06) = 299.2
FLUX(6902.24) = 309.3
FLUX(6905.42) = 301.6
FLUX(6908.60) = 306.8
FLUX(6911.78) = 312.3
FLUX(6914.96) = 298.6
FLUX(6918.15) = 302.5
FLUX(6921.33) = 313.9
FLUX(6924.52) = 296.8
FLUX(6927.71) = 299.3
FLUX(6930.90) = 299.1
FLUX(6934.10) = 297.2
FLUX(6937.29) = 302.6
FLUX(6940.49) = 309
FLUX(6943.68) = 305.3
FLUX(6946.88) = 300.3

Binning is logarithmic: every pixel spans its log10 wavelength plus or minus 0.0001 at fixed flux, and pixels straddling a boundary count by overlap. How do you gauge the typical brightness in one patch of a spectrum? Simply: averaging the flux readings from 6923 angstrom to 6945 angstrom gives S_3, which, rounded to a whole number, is 301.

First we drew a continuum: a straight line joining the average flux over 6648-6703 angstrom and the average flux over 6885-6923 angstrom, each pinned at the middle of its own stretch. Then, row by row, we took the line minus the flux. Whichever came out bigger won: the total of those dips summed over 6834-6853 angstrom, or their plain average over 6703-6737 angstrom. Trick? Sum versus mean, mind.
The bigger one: 36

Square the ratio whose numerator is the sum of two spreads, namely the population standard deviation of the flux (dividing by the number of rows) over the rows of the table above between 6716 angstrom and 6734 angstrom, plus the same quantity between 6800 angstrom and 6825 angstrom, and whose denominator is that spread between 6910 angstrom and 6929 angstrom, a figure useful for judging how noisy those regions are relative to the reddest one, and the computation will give 3.69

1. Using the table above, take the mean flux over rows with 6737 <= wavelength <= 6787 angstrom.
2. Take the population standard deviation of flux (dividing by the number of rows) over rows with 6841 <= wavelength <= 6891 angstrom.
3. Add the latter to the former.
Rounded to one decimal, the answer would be 311.6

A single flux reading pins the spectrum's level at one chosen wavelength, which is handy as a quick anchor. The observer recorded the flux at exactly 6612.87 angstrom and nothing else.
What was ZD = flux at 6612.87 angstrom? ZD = 321.2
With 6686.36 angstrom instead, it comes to 315.8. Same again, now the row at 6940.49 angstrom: 309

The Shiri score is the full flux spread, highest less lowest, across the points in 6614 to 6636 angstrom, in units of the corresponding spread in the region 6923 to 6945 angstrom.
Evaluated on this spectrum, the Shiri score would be 2.08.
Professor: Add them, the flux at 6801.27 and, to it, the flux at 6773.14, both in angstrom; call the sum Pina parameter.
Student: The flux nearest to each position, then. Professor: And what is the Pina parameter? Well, 614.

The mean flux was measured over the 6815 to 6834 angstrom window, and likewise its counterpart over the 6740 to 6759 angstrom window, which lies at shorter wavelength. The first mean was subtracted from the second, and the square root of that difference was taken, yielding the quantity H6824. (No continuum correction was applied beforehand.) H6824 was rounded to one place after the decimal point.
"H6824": 2.2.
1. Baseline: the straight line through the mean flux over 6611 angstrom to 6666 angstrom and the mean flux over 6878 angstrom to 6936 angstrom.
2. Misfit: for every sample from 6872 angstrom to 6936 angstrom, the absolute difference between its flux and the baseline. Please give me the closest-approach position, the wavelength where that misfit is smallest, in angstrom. 6873.69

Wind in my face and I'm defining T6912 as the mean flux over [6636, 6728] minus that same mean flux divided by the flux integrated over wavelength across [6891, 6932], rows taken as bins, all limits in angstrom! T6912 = 309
